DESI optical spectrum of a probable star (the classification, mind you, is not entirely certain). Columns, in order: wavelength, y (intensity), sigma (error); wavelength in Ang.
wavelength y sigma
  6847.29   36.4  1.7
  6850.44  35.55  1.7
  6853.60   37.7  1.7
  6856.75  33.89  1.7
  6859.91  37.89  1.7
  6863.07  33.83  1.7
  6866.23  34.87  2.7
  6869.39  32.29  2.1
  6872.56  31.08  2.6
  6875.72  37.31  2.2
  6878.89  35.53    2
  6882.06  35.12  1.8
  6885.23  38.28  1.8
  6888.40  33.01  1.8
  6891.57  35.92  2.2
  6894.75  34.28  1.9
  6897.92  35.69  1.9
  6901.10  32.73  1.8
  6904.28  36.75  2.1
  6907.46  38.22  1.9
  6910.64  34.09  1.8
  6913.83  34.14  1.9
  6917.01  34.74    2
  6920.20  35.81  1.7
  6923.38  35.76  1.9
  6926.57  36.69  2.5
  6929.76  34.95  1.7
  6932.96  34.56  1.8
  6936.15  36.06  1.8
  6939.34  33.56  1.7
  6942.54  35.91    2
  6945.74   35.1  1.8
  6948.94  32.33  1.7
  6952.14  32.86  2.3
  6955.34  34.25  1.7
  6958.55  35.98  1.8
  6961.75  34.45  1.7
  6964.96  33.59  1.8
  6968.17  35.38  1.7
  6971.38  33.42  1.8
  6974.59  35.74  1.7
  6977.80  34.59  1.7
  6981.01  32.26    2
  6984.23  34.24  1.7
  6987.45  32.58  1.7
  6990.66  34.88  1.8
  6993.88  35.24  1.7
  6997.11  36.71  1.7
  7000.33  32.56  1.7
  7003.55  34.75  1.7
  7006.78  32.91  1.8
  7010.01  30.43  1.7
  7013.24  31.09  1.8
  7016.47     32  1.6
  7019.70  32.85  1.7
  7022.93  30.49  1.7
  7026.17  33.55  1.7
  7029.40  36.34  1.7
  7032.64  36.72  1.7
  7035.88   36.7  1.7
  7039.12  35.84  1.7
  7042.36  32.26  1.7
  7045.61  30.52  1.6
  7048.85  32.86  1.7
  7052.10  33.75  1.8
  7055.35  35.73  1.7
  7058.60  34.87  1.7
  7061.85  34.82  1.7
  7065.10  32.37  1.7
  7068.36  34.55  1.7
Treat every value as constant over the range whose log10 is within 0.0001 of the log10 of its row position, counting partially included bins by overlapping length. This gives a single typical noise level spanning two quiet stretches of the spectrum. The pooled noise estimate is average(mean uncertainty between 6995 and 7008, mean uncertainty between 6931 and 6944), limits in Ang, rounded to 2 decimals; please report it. 1.77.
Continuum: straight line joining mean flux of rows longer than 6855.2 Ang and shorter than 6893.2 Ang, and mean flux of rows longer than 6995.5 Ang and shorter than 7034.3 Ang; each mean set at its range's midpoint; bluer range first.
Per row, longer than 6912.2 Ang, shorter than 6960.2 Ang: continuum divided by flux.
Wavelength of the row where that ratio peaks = 6948.94 Ang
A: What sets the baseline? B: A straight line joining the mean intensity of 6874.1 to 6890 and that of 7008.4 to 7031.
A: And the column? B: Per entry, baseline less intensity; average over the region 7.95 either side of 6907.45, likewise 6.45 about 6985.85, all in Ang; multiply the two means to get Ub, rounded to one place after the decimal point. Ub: 0.0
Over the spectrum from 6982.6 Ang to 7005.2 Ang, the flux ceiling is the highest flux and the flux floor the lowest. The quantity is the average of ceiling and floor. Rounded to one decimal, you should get 34.6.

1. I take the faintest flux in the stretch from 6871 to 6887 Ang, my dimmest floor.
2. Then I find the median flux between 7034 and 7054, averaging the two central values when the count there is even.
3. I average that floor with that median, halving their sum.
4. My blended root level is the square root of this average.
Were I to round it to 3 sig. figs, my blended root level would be 5.67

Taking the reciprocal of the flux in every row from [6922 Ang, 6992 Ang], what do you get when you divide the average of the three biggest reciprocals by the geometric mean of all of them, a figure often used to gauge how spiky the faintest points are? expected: 1.06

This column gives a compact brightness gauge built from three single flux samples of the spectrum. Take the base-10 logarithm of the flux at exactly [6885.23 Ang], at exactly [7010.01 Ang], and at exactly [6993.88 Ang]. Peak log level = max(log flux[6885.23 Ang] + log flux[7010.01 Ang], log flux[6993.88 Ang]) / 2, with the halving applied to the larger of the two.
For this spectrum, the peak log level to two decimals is 1.53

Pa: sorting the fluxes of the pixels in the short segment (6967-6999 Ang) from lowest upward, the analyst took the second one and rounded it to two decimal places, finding 32.58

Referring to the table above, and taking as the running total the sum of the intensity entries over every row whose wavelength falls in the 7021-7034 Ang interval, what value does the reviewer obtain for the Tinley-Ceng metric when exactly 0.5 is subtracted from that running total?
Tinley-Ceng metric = 137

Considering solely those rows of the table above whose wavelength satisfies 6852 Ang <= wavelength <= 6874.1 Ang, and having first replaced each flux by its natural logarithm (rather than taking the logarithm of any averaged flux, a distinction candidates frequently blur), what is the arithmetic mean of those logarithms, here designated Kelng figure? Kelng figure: 3.54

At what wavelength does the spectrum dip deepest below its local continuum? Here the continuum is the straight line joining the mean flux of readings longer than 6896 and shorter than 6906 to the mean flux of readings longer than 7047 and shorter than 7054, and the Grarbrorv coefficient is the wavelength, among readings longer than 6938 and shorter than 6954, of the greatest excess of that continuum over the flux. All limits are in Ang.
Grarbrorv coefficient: 6948.94 Ang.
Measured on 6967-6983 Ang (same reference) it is 6981.01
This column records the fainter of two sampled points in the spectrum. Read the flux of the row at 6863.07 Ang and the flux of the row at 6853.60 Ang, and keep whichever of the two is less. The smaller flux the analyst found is 33.8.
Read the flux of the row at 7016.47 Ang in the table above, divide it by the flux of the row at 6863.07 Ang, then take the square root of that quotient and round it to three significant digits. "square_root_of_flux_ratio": 0.973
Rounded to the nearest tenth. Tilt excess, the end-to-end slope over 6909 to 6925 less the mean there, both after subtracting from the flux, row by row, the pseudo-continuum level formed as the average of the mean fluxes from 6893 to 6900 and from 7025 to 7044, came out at 0.3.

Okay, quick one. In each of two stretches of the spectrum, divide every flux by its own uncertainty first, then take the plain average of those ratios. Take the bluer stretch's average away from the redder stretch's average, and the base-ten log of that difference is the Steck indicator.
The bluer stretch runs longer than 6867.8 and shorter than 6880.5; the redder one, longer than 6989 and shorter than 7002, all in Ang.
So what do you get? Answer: 0.7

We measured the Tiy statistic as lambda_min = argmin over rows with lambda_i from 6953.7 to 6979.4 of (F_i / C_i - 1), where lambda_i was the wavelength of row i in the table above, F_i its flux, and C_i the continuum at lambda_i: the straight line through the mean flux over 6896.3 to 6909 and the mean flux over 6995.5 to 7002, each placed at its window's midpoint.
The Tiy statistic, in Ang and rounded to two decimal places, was 6971.38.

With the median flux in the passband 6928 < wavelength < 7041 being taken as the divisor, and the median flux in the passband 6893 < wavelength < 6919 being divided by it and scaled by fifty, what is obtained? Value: 50.1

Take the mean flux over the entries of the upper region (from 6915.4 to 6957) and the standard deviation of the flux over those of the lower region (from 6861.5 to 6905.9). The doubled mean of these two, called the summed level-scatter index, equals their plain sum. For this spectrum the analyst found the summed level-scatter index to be 36.8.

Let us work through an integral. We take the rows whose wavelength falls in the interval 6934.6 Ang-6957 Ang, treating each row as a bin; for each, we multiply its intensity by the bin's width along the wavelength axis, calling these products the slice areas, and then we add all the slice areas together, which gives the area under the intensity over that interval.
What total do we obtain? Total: 768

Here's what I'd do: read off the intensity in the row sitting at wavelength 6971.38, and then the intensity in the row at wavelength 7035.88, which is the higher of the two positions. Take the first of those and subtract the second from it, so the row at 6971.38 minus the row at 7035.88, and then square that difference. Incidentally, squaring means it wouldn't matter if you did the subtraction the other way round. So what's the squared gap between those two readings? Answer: 10.8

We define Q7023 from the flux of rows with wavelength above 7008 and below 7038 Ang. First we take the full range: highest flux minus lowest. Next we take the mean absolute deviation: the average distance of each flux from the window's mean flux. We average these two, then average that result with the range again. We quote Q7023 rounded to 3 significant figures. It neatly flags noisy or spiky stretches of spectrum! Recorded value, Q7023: 5.27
